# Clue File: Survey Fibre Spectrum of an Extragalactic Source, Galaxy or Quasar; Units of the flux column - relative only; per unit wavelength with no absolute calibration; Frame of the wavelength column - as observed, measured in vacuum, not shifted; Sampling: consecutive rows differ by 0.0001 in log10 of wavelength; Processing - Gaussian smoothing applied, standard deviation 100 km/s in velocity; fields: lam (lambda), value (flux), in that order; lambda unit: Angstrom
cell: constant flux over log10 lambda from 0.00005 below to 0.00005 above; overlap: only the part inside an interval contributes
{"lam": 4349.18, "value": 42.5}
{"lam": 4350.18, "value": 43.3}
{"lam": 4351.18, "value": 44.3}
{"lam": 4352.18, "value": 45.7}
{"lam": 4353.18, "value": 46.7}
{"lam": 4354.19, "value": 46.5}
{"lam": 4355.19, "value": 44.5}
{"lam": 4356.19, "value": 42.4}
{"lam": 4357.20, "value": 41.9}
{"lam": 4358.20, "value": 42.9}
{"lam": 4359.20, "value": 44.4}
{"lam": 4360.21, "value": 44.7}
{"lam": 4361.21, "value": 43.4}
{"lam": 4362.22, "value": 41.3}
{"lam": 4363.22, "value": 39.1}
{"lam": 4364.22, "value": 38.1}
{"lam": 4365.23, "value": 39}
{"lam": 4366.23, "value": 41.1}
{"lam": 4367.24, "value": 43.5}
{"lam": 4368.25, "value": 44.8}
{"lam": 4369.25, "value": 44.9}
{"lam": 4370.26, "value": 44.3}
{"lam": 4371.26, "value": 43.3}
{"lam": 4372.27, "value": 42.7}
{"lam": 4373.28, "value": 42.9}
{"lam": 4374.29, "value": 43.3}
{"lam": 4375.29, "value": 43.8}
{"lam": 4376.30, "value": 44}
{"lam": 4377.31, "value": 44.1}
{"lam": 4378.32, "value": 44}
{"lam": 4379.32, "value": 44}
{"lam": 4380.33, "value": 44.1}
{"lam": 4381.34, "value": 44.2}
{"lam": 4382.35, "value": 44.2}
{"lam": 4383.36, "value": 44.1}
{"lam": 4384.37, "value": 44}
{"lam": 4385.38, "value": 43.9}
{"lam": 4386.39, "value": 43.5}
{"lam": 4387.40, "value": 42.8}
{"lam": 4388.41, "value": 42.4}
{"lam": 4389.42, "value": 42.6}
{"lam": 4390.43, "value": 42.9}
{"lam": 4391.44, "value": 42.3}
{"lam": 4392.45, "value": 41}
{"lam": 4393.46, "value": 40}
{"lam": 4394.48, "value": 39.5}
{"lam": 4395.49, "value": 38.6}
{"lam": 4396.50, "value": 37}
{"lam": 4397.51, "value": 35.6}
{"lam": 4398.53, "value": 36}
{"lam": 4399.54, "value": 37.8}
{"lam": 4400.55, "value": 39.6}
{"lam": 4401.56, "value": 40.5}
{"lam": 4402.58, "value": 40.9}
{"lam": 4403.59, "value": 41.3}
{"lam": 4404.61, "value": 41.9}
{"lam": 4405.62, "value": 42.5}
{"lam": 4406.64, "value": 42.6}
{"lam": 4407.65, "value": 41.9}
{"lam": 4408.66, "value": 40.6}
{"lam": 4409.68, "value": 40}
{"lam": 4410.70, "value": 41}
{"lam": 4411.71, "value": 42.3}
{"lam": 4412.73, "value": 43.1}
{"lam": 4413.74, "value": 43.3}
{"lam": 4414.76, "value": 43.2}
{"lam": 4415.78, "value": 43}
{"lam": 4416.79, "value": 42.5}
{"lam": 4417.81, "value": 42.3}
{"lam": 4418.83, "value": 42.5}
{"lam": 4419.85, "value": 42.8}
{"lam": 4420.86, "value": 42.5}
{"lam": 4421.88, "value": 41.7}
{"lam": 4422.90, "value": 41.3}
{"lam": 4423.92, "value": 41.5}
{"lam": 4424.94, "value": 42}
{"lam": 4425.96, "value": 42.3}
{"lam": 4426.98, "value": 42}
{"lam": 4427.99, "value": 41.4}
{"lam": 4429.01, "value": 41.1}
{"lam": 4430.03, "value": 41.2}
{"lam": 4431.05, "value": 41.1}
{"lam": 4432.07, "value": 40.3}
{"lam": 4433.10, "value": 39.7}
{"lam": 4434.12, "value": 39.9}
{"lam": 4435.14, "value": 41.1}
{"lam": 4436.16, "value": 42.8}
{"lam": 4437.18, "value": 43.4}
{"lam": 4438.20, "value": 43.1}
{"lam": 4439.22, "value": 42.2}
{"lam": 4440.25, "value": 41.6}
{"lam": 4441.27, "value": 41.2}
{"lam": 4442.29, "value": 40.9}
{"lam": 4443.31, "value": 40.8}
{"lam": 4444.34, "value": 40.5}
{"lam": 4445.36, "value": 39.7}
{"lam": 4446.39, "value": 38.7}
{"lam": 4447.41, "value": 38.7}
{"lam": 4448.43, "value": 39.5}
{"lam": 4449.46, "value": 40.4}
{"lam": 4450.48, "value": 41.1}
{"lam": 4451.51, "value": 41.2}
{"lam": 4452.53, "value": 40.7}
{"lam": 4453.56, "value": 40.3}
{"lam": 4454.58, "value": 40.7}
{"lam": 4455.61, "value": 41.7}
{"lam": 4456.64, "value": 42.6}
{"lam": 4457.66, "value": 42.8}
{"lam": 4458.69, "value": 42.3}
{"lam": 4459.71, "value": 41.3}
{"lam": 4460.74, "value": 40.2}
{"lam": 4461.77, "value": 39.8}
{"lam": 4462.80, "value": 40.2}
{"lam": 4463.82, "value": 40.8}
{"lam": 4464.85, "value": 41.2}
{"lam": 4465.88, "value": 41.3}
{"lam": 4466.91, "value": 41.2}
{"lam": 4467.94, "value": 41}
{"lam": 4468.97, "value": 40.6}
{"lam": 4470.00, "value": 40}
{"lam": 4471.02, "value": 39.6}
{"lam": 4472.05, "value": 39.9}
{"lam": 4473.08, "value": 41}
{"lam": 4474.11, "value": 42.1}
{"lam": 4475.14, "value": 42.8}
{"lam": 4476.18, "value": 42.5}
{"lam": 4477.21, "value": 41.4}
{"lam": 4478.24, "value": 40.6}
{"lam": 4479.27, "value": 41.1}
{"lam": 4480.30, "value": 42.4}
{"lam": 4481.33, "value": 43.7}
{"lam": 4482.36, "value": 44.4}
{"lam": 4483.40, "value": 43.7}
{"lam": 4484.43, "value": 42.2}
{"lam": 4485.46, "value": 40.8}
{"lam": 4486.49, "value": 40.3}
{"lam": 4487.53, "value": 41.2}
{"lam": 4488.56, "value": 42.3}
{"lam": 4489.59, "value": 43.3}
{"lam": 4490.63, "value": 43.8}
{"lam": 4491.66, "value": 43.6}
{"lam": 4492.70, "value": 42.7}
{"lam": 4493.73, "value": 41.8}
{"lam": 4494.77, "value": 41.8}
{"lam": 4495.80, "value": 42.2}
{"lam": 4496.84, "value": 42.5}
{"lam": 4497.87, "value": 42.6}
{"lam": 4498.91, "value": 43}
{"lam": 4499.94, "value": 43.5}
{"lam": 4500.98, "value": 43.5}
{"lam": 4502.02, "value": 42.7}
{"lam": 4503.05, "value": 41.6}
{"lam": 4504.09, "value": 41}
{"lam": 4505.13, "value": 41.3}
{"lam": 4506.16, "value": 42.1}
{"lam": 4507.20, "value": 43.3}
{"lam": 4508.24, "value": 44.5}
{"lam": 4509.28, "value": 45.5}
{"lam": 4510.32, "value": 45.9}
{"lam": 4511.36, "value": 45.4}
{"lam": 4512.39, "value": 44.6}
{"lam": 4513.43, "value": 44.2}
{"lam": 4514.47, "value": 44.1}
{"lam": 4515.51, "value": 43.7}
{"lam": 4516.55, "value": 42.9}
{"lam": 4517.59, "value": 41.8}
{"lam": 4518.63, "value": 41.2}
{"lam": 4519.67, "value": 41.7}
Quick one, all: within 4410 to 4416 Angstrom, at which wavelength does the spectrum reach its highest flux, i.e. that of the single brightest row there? 4413.74 Angstrom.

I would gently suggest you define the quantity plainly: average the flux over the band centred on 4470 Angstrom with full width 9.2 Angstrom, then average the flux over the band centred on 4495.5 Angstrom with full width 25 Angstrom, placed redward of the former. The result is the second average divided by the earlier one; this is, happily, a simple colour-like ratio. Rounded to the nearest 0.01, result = 1.04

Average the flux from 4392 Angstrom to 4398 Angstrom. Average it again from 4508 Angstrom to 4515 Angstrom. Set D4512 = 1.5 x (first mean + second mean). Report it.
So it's 125.3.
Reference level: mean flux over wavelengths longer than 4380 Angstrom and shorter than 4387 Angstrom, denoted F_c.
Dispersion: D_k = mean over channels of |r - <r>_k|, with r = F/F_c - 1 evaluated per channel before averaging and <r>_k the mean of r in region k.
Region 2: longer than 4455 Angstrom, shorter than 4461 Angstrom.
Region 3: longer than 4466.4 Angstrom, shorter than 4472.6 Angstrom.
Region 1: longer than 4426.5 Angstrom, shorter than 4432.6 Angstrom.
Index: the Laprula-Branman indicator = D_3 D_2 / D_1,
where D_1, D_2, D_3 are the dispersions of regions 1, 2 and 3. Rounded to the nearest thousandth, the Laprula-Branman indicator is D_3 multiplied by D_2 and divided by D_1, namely 0.027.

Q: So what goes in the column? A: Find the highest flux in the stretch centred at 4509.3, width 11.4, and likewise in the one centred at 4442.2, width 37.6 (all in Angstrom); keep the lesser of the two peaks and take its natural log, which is 3.77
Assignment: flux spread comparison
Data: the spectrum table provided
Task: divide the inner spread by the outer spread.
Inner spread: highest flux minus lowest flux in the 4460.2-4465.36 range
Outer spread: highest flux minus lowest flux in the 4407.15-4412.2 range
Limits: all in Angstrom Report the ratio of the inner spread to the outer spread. 0.61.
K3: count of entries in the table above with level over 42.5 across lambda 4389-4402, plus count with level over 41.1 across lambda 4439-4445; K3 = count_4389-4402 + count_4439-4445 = 5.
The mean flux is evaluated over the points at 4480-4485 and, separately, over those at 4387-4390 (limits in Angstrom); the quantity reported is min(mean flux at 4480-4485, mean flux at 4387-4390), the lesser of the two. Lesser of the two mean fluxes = 42.6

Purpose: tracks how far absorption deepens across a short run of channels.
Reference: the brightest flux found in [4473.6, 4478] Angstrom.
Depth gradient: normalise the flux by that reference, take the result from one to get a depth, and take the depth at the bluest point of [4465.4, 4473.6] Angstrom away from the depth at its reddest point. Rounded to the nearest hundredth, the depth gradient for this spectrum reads 0.01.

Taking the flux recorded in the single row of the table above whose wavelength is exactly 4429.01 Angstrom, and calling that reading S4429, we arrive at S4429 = 41.1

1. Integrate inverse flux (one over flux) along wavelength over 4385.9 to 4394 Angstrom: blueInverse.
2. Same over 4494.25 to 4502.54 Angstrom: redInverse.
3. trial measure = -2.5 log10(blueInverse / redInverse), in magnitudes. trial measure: 0.012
